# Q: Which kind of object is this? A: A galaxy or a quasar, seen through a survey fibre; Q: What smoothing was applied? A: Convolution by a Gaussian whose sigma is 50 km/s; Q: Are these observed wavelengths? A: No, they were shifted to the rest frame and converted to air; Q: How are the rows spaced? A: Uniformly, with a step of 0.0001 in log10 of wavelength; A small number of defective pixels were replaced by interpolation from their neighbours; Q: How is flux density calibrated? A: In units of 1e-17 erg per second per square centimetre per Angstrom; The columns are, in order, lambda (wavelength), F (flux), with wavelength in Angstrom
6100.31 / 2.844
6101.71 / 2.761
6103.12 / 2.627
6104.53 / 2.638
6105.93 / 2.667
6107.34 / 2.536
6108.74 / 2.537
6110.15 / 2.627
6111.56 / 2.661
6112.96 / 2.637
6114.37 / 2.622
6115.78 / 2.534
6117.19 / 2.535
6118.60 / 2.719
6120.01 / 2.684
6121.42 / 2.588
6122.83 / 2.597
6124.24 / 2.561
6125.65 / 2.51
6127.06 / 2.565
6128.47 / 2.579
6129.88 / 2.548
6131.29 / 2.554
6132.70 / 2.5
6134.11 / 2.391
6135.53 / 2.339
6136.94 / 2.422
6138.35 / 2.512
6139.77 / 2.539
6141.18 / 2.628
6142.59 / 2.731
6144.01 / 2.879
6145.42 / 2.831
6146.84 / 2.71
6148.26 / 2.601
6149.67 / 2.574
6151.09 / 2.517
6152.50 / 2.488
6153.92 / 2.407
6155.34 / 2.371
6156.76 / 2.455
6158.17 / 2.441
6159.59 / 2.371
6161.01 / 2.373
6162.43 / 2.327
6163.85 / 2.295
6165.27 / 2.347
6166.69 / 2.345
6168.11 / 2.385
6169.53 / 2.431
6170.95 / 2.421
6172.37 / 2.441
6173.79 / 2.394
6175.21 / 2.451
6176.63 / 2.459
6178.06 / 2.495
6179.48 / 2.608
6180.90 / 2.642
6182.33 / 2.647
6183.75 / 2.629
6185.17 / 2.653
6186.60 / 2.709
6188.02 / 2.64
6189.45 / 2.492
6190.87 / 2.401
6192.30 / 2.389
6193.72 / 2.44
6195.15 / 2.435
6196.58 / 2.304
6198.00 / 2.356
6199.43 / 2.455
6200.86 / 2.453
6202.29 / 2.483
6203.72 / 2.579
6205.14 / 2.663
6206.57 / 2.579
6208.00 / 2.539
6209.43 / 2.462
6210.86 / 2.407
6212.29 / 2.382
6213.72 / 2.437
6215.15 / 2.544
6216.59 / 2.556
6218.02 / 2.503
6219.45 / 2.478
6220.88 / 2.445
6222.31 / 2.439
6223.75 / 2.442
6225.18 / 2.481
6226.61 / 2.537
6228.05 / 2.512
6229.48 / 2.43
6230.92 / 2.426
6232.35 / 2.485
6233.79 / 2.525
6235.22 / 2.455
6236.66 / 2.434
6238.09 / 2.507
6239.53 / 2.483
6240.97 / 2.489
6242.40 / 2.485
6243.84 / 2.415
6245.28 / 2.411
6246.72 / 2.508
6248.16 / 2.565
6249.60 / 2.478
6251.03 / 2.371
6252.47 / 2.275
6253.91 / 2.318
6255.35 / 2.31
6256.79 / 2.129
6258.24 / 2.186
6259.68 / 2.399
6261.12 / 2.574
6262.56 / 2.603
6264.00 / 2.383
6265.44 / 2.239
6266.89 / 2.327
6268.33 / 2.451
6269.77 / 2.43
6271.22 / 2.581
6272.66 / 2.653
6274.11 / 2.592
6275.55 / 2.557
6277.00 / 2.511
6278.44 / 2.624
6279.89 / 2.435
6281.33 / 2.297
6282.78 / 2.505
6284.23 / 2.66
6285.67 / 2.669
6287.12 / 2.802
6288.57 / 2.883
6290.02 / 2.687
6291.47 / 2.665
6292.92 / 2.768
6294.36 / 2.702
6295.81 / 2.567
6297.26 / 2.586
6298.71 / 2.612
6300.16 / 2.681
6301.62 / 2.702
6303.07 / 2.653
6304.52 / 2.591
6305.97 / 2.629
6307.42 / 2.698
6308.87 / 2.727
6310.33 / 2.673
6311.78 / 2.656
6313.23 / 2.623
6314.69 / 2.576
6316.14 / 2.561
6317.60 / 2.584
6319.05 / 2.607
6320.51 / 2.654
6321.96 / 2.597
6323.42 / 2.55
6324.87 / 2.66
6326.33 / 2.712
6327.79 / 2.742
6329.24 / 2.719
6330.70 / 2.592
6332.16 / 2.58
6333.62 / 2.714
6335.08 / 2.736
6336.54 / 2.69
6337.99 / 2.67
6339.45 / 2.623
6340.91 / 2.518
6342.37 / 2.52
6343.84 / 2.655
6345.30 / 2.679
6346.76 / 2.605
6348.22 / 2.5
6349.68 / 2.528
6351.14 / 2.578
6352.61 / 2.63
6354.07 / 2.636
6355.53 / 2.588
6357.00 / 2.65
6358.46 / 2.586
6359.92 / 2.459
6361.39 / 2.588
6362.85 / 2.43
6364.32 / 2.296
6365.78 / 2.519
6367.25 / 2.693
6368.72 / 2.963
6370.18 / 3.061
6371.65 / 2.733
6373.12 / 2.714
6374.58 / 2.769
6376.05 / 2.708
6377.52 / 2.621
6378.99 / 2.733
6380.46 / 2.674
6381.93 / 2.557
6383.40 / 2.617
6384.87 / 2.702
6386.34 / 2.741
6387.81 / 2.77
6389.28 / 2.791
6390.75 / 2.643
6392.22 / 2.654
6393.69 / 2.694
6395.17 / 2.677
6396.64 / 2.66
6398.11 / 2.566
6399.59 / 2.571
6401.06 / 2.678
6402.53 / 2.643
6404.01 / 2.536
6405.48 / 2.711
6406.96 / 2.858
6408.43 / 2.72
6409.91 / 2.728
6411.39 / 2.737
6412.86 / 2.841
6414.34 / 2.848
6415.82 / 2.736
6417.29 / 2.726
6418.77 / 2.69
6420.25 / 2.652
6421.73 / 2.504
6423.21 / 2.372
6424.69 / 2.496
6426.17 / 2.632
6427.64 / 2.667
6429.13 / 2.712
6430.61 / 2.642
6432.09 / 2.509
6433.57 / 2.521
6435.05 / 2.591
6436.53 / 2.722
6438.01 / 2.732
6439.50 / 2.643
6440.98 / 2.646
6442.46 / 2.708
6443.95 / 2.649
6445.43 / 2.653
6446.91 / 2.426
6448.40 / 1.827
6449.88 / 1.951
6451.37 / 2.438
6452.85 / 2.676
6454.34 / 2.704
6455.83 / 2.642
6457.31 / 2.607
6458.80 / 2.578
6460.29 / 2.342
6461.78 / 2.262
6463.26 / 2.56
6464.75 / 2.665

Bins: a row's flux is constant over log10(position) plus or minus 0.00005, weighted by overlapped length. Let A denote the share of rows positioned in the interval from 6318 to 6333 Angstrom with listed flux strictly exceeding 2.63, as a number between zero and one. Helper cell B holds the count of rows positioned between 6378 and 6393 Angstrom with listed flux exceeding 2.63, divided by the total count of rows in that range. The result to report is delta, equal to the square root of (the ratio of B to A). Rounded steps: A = 0.5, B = 0.8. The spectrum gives 1.3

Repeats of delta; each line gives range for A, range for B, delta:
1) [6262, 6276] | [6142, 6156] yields 2.0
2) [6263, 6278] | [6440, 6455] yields 2.4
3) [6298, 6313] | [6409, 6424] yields 1.1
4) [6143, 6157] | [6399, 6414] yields 1.6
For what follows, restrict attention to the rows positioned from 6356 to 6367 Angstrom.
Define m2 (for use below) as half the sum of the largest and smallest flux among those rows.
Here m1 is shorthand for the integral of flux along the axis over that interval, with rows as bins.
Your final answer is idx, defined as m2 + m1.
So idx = 30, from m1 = 27.7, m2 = 2.47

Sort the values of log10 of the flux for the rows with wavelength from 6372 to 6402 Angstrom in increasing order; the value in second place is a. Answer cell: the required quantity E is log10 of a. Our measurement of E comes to -0.388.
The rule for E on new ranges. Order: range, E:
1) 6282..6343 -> -0.397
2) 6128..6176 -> -0.436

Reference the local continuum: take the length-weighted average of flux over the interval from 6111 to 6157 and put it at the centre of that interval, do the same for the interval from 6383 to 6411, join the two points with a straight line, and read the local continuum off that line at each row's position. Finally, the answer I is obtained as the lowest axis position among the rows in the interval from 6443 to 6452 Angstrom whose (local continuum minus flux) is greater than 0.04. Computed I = 6443.95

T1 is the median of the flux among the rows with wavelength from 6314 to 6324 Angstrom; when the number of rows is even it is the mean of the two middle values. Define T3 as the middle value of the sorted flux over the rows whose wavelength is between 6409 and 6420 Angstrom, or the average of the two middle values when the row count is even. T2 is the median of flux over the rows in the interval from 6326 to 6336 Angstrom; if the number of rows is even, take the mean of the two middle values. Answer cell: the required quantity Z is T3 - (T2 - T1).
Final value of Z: 2.61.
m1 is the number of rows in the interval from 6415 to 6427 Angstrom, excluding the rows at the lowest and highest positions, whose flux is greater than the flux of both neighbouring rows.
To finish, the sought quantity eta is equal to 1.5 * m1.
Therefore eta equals 0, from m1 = 0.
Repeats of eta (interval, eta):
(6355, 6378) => 6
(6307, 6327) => 3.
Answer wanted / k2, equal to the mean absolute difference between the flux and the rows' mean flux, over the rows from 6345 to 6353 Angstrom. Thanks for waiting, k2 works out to 0.051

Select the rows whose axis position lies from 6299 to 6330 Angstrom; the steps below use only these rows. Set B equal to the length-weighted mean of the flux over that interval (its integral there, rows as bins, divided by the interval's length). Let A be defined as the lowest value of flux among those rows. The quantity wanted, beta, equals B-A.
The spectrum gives 0.10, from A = 2.55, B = 2.65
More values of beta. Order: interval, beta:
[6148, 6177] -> 0.13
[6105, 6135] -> 0.19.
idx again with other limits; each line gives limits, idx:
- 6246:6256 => 26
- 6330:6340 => 29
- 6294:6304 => 29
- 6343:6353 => 29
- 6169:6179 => 27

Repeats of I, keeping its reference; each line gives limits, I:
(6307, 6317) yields 6314.69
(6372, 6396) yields 6377.52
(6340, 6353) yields 6340.91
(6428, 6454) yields 6430.61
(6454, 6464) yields 6455.83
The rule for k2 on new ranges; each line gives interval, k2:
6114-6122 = 0.061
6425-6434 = 0.066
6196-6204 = 0.072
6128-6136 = 0.080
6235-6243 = 0.021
